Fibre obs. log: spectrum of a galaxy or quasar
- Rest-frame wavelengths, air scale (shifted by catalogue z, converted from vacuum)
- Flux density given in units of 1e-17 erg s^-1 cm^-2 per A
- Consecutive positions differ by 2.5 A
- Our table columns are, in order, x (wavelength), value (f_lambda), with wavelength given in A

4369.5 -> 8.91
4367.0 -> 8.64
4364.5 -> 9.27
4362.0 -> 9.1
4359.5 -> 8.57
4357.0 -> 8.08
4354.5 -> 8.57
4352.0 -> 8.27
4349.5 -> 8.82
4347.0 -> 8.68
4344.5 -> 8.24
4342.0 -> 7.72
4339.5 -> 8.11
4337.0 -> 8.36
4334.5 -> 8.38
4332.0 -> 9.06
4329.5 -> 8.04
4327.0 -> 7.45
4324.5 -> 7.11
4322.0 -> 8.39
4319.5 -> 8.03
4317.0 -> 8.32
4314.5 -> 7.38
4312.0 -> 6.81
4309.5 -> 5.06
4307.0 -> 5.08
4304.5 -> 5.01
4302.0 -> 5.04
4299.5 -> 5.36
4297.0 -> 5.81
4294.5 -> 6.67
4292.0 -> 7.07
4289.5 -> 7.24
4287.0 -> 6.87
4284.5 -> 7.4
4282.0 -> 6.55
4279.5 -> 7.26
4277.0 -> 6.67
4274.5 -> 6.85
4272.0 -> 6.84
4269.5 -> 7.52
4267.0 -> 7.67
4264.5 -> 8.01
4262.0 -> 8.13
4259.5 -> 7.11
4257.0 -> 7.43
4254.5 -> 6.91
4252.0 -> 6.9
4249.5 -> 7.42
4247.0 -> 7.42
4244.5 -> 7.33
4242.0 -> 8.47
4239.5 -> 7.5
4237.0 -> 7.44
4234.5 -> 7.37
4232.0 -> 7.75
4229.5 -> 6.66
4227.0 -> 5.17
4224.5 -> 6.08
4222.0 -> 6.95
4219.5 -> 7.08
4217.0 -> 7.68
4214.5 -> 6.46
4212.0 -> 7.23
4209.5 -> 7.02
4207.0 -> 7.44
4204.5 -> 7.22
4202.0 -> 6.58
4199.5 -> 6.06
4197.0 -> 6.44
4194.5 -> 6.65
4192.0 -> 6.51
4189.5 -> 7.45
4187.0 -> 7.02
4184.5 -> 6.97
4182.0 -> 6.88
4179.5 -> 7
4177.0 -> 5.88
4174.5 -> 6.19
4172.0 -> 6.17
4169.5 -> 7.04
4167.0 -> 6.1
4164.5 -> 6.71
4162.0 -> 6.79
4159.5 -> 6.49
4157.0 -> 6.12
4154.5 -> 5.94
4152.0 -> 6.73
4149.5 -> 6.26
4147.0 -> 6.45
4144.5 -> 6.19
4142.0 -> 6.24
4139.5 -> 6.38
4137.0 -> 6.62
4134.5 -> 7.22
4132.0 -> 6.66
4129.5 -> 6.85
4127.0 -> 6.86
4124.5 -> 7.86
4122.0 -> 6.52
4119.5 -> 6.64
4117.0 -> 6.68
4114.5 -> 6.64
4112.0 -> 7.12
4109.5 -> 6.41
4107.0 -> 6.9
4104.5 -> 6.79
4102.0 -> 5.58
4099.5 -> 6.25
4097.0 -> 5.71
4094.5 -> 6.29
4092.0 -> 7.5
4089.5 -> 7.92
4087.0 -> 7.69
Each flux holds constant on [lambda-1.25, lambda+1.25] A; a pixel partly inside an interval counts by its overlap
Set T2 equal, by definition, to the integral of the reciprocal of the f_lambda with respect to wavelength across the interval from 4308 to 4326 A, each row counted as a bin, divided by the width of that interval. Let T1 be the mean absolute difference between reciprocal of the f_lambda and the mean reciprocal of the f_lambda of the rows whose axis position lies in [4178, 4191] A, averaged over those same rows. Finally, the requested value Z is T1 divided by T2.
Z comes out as 0.021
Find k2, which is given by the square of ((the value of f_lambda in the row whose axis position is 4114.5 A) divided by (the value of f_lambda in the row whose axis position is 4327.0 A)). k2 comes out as 0.8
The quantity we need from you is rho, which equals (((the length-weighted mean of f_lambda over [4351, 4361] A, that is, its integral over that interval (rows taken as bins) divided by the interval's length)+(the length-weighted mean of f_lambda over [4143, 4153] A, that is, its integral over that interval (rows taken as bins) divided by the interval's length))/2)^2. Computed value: 55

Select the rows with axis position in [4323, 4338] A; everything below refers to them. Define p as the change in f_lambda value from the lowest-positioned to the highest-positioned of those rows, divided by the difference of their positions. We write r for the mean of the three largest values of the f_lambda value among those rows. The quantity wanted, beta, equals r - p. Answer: 8.5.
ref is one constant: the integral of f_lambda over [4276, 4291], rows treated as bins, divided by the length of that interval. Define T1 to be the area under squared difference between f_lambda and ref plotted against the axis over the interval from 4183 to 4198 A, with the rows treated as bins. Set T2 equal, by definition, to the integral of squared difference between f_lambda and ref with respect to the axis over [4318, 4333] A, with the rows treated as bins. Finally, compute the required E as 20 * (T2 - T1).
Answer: 368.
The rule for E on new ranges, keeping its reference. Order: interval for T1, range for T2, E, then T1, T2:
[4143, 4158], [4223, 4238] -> 85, 9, 13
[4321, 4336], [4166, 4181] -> -297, 23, 8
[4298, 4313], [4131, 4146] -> -812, 46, 5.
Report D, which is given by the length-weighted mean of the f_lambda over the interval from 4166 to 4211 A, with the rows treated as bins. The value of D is 6.71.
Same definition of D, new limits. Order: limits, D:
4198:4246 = 7.02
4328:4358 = 8.36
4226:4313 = 6.86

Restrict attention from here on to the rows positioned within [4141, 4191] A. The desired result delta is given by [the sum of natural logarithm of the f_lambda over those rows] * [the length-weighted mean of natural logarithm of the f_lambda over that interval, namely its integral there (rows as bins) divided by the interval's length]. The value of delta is 70.3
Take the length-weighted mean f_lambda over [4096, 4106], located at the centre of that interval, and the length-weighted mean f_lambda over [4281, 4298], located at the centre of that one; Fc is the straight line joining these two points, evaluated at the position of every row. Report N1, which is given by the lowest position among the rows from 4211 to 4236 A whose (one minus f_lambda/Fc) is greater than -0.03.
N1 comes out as 4214.5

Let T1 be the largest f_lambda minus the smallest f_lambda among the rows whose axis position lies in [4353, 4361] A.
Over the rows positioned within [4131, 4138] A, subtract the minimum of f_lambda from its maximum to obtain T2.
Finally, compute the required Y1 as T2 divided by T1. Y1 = 1.2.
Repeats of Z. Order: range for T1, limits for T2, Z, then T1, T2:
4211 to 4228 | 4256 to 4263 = 0.120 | 0.016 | 0.133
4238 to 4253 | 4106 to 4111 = 0.036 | 0.005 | 0.150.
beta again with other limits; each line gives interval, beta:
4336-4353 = 8.6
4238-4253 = 7.8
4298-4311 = 5.2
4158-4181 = 6.9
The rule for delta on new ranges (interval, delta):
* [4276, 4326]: 70.9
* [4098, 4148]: 71.5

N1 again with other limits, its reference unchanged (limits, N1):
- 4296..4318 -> 4297.0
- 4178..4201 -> 4192.0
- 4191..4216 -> 4192.0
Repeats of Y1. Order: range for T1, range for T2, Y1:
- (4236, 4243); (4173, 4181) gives 1.1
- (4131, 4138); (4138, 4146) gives 0.3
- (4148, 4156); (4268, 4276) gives 0.9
